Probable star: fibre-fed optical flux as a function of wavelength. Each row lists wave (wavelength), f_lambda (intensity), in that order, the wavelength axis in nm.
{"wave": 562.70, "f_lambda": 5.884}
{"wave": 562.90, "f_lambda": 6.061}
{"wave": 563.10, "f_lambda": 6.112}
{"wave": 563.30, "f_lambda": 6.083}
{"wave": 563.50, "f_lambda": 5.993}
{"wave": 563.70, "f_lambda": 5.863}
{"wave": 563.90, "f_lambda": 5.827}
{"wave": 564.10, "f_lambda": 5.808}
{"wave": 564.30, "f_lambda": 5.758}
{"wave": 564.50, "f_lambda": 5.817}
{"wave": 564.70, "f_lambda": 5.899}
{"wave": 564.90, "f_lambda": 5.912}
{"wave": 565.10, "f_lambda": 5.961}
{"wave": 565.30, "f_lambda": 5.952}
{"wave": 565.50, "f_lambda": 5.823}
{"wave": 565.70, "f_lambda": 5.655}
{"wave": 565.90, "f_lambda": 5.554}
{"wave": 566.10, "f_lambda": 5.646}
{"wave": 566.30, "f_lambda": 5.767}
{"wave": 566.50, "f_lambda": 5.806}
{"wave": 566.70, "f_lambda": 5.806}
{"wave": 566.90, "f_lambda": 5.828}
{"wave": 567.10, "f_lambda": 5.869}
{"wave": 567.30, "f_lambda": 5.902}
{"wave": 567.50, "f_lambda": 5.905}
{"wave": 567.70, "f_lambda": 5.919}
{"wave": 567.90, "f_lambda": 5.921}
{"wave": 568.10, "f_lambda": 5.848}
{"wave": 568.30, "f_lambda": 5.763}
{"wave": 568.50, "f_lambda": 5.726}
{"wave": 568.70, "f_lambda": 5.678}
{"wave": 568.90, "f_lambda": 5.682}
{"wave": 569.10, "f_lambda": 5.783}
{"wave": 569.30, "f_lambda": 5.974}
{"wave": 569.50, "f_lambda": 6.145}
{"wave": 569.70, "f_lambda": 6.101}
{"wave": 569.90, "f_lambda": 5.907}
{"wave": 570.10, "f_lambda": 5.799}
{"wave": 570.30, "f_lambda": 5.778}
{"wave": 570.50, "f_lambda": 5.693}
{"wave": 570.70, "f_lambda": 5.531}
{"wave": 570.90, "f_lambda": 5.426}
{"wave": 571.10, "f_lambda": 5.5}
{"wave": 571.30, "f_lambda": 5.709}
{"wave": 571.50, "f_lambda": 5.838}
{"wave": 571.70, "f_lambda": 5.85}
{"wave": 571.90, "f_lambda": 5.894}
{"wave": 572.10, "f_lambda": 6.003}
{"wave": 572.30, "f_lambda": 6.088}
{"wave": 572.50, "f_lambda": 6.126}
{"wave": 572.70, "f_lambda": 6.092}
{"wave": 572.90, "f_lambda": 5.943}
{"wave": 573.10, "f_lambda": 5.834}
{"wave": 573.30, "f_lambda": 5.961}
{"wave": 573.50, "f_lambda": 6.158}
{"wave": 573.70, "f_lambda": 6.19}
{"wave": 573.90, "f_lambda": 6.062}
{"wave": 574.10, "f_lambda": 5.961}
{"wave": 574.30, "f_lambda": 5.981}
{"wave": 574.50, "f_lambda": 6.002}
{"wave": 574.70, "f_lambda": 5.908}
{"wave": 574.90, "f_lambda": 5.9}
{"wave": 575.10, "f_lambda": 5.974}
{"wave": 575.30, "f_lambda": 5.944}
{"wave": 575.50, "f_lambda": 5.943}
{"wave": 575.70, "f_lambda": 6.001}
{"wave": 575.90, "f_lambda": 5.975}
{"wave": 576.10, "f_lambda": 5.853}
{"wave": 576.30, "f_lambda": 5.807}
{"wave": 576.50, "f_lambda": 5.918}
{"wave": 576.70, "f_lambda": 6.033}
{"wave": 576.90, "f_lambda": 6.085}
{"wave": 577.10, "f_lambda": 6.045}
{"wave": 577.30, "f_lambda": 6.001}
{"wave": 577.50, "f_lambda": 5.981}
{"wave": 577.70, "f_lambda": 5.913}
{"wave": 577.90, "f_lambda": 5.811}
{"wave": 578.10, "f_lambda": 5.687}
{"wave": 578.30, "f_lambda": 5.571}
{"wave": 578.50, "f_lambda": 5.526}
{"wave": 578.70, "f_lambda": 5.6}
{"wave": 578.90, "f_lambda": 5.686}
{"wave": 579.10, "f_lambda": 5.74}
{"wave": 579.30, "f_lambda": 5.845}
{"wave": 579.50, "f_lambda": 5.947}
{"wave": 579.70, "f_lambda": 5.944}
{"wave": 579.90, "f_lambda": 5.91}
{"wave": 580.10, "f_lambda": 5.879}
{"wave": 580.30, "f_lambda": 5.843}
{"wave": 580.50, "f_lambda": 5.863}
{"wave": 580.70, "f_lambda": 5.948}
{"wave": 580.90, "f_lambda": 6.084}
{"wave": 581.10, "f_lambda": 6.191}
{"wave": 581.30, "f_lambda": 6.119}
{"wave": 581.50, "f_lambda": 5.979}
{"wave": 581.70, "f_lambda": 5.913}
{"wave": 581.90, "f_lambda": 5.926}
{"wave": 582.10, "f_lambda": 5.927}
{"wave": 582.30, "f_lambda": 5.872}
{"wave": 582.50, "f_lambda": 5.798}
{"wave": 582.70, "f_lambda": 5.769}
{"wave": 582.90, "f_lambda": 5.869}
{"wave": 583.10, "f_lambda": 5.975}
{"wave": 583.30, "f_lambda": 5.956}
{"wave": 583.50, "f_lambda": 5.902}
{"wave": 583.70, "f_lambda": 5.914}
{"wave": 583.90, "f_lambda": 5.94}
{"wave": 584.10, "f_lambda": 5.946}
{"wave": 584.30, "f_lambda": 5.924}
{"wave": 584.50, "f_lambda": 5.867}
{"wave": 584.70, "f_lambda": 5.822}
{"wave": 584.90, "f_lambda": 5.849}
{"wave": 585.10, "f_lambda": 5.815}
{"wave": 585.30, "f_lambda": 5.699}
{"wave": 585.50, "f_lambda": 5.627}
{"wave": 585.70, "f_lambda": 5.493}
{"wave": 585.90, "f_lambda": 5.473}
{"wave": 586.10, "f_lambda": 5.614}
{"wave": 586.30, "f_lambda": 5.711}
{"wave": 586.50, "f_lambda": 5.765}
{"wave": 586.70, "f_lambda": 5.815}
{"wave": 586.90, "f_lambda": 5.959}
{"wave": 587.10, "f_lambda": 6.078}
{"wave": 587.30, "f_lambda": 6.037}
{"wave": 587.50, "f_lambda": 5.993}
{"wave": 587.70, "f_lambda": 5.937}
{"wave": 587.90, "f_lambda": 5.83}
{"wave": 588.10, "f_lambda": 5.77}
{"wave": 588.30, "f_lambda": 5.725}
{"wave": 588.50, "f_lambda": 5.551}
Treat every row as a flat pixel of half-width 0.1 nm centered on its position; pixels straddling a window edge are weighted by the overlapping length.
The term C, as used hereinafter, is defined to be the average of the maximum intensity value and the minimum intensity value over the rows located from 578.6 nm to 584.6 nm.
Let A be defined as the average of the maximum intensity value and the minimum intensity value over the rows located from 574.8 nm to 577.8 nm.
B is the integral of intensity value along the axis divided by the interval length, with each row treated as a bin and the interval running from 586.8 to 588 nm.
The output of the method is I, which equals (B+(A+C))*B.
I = 106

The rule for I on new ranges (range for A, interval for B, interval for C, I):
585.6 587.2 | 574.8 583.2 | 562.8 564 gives 104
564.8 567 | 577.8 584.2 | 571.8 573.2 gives 103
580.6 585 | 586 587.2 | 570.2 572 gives 102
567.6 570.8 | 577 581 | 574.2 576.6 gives 103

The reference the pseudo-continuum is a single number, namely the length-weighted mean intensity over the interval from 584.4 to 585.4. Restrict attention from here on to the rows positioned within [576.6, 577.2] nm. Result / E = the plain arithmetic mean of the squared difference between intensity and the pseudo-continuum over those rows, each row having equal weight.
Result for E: 0.060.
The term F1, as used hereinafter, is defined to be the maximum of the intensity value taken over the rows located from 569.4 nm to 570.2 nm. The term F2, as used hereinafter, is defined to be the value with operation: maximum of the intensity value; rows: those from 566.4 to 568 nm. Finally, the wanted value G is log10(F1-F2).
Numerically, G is -0.65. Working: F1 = 6.145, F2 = 5.921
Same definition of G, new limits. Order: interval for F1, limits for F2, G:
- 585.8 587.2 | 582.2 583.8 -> -0.99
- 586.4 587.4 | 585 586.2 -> -0.58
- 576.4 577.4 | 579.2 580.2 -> -0.86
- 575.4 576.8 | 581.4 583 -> -1.27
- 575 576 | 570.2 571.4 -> -0.65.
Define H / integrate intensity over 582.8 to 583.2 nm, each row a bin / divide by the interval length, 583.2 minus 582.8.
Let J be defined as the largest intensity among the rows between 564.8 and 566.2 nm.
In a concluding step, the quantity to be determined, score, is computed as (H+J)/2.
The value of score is 5.94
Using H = 5.92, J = 5.961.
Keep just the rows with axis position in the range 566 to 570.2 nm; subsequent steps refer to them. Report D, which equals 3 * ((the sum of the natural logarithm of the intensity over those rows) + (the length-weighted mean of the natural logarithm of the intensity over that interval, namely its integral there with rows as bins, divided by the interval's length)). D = 117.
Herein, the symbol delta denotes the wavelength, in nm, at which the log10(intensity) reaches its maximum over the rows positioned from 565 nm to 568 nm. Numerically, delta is 565.10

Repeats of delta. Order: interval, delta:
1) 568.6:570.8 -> 569.50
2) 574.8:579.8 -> 576.90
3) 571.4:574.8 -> 573.70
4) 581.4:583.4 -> 581.50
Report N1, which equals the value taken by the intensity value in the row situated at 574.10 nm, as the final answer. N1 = 5.961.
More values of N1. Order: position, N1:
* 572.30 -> 6.088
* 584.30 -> 5.924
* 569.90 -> 5.907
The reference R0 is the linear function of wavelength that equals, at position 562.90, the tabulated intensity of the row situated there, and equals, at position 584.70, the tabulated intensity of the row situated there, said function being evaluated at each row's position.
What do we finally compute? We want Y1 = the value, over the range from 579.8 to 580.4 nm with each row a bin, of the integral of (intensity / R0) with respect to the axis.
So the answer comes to 0.601 nm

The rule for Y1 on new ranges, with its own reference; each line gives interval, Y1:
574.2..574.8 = 0.603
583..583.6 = 0.611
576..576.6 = 0.594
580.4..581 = 0.610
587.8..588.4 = 0.599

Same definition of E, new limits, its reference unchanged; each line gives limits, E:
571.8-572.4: 0.040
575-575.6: 0.021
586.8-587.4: 0.048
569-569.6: 0.046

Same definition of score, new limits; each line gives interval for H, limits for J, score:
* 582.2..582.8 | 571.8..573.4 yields 5.97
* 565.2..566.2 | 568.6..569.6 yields 5.94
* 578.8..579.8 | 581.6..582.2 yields 5.88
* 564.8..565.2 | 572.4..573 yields 6.03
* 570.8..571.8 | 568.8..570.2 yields 5.90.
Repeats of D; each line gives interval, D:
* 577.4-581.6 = 117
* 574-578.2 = 118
